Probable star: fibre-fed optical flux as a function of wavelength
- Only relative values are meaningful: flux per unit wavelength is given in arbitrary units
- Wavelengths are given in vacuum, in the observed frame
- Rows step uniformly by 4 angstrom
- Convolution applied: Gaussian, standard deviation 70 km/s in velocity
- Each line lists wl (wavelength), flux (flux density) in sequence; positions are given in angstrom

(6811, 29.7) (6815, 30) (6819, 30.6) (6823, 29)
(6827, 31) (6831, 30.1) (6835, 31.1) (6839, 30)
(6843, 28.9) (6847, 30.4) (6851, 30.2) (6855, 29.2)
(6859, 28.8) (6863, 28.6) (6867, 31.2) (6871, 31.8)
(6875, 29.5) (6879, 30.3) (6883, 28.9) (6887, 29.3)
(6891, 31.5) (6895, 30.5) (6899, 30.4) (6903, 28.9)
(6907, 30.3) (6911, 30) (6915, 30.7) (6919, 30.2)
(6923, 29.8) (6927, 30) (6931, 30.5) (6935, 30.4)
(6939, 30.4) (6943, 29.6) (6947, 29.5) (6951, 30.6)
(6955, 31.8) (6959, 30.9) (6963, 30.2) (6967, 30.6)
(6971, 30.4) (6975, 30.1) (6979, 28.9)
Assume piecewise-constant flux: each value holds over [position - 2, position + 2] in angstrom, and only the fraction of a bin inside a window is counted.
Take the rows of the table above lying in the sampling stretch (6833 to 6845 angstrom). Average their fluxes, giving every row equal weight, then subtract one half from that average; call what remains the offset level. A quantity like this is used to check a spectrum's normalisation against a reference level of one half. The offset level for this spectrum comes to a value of 29.5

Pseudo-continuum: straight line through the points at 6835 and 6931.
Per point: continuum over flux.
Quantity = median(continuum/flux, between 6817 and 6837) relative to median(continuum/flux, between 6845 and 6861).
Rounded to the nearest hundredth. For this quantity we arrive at 0.98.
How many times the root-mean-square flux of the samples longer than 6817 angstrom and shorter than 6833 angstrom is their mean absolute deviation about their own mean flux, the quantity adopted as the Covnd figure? 0.021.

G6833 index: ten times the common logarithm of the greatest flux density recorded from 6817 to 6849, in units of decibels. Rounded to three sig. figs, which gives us 14.9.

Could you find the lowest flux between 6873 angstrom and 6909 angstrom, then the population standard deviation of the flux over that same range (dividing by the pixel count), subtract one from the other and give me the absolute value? 28.1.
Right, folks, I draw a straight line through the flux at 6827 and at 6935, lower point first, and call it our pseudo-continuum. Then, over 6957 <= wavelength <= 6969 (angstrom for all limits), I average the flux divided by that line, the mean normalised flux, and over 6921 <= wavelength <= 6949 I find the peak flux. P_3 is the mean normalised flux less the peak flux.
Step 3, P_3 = -29.5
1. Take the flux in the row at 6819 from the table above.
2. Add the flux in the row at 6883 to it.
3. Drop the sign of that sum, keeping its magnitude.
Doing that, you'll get 59.5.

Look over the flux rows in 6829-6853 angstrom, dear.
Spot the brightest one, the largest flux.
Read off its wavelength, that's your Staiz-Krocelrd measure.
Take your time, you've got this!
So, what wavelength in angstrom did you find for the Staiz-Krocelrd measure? 6835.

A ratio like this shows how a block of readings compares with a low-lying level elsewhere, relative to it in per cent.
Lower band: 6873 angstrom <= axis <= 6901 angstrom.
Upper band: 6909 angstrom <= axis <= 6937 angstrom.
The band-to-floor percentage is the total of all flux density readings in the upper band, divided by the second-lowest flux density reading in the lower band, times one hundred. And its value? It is 722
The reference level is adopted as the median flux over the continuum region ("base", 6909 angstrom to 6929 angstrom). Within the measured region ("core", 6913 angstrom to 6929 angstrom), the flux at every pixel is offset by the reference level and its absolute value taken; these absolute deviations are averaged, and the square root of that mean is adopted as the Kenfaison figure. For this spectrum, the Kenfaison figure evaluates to 0.52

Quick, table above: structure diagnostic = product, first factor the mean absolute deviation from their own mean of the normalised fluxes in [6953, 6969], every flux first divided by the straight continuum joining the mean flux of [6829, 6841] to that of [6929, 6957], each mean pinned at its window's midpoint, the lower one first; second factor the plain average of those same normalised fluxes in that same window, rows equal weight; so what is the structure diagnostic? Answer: 0.016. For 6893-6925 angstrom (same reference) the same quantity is 0.013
